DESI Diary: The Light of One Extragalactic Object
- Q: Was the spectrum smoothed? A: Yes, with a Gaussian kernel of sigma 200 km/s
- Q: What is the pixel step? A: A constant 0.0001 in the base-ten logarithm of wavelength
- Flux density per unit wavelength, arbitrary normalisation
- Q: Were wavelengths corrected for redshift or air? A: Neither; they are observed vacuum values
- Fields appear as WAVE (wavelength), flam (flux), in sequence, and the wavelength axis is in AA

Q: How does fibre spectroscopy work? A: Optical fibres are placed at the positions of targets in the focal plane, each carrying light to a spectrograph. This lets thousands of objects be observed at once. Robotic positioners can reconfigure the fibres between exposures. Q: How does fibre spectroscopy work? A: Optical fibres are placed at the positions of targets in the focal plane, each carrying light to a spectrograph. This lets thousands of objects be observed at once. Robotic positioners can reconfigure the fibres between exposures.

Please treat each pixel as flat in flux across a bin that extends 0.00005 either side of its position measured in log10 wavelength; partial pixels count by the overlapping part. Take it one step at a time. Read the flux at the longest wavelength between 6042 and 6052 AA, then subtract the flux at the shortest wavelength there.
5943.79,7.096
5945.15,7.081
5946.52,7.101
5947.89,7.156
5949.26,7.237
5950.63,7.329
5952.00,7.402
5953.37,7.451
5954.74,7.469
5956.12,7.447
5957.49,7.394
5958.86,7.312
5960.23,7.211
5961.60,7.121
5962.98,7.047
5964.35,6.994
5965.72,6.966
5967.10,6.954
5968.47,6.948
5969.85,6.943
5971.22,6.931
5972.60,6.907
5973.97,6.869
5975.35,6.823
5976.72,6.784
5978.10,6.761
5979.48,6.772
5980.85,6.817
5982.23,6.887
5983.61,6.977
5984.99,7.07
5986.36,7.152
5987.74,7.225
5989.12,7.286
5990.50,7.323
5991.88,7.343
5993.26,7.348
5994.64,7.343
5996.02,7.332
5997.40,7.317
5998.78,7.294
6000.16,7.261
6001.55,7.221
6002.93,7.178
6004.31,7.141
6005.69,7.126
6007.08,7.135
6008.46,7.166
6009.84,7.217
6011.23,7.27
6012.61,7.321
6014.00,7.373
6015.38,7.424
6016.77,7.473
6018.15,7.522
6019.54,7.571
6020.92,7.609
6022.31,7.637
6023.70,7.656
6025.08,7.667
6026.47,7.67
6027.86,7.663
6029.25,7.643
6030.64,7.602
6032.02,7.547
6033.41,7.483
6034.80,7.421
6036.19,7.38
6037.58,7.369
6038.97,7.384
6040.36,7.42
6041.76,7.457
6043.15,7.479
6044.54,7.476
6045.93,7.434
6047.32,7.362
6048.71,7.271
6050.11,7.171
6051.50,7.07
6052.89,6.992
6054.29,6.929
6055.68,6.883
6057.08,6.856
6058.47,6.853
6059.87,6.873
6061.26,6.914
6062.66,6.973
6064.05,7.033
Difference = -0.41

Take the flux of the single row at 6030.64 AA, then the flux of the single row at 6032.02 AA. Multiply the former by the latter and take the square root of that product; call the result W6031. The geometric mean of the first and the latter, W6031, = 7.57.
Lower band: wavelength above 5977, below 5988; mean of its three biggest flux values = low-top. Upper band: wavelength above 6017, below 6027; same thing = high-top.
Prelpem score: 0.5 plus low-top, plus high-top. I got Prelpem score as 15.3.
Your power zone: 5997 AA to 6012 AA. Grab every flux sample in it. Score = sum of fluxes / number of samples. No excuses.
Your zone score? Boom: 7.21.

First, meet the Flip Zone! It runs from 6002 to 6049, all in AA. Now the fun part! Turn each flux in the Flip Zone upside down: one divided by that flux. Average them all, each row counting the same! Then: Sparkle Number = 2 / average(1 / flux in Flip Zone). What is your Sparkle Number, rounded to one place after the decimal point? 14.8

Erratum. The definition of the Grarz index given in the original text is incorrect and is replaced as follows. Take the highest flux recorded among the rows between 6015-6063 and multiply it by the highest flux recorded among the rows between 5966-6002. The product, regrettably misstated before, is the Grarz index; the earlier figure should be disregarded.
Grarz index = 56.4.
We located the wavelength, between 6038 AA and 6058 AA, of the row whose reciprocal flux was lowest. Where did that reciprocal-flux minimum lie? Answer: 6043.15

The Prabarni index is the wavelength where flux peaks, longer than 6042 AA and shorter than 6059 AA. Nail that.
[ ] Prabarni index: 6043.15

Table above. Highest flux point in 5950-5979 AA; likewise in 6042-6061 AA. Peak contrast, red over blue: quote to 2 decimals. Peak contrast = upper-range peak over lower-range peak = 1.00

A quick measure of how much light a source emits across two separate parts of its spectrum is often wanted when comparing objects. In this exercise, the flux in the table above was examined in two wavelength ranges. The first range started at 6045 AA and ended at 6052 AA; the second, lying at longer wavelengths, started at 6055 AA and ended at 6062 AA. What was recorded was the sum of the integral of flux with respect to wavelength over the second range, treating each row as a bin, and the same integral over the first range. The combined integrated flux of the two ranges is 99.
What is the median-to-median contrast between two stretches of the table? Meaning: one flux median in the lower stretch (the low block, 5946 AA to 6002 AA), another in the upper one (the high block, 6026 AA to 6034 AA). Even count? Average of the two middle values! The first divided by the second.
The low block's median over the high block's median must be 0.94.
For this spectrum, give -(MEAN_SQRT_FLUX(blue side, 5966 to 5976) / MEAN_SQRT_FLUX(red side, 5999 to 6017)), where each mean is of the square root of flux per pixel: -0.976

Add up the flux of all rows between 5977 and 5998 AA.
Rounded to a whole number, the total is 107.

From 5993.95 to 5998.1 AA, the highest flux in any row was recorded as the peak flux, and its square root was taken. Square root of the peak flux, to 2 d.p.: 2.71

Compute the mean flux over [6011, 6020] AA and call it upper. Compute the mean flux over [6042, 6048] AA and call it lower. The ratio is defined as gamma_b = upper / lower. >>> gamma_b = 1.00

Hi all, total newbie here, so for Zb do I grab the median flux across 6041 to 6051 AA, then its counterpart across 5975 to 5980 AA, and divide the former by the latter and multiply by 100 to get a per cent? 110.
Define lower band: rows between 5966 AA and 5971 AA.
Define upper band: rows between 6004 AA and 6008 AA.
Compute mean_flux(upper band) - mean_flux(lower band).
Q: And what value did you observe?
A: 0.19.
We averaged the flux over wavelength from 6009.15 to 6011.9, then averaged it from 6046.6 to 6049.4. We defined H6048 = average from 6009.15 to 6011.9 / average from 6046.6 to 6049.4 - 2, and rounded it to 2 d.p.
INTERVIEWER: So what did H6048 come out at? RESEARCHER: -1.01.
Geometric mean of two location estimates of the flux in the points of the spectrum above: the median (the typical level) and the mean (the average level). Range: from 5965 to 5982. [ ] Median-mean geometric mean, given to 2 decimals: 6.88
